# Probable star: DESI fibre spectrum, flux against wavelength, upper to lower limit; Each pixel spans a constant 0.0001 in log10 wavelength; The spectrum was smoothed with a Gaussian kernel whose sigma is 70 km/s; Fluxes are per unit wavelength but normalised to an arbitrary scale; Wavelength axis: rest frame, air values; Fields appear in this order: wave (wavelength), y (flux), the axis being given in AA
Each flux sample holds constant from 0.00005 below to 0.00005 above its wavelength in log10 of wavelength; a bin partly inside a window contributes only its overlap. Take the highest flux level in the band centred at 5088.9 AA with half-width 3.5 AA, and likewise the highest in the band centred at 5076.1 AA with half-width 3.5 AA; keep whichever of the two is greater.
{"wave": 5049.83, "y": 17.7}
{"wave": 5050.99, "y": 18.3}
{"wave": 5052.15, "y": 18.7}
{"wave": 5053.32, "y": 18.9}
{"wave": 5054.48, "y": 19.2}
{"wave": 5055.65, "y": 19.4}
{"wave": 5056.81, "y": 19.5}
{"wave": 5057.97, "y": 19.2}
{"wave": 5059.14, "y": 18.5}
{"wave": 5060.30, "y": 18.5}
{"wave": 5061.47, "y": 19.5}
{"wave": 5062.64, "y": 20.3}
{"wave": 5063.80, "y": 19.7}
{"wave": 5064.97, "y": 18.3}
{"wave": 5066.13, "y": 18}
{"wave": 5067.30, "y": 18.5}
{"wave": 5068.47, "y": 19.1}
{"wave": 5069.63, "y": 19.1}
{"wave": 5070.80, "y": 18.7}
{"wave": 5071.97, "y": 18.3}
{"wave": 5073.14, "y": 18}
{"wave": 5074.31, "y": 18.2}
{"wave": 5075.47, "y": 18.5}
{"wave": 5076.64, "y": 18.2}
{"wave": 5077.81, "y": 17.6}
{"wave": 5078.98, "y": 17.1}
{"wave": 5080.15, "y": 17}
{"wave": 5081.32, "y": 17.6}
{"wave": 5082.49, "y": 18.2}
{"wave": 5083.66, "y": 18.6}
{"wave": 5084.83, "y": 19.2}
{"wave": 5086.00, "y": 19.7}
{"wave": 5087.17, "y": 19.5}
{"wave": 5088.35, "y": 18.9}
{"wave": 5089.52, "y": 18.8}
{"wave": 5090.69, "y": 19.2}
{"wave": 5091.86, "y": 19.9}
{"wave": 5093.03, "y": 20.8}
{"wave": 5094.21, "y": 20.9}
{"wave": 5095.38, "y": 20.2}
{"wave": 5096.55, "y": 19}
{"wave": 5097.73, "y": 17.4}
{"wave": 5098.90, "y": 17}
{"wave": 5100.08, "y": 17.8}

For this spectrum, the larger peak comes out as 19.90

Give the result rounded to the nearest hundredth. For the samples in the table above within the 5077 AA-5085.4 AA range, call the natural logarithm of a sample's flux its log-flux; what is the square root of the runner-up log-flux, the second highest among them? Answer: 1.71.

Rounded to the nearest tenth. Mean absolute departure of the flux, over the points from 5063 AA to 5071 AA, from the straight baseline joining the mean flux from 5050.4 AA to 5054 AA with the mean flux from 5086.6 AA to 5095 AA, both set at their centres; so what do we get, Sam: 0.5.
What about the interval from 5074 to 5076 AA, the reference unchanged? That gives 0.9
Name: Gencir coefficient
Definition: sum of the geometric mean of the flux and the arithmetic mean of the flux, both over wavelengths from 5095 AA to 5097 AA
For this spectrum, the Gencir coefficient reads 39.2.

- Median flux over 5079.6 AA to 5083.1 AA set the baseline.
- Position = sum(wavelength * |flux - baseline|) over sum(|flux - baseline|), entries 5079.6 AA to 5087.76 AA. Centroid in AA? 5085.0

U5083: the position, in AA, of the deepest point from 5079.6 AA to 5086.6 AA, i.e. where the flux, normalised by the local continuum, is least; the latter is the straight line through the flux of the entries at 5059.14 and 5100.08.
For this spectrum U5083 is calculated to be 5080.15 AA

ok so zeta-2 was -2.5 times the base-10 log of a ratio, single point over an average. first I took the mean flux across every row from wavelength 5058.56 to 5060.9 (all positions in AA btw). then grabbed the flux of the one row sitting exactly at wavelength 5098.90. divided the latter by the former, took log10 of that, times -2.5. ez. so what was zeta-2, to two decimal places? 0.09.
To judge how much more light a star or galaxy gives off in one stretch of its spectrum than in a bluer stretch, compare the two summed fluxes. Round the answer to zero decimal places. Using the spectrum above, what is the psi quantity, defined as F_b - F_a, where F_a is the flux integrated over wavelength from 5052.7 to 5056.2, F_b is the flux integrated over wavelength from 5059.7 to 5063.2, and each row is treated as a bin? 1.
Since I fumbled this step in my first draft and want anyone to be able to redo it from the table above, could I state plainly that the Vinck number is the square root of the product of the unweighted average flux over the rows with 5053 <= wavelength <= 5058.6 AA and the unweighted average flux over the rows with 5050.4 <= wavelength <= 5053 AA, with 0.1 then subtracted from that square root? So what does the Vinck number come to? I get 18.8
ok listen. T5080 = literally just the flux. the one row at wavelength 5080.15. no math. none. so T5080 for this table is 17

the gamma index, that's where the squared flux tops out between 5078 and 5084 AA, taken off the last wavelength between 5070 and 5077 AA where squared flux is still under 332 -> -7.0 AA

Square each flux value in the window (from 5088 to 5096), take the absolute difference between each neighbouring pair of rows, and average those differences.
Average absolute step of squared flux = 19.3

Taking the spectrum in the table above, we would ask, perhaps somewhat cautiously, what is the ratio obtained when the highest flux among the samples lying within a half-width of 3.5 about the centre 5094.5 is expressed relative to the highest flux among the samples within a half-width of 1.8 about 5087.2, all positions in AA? 1.06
